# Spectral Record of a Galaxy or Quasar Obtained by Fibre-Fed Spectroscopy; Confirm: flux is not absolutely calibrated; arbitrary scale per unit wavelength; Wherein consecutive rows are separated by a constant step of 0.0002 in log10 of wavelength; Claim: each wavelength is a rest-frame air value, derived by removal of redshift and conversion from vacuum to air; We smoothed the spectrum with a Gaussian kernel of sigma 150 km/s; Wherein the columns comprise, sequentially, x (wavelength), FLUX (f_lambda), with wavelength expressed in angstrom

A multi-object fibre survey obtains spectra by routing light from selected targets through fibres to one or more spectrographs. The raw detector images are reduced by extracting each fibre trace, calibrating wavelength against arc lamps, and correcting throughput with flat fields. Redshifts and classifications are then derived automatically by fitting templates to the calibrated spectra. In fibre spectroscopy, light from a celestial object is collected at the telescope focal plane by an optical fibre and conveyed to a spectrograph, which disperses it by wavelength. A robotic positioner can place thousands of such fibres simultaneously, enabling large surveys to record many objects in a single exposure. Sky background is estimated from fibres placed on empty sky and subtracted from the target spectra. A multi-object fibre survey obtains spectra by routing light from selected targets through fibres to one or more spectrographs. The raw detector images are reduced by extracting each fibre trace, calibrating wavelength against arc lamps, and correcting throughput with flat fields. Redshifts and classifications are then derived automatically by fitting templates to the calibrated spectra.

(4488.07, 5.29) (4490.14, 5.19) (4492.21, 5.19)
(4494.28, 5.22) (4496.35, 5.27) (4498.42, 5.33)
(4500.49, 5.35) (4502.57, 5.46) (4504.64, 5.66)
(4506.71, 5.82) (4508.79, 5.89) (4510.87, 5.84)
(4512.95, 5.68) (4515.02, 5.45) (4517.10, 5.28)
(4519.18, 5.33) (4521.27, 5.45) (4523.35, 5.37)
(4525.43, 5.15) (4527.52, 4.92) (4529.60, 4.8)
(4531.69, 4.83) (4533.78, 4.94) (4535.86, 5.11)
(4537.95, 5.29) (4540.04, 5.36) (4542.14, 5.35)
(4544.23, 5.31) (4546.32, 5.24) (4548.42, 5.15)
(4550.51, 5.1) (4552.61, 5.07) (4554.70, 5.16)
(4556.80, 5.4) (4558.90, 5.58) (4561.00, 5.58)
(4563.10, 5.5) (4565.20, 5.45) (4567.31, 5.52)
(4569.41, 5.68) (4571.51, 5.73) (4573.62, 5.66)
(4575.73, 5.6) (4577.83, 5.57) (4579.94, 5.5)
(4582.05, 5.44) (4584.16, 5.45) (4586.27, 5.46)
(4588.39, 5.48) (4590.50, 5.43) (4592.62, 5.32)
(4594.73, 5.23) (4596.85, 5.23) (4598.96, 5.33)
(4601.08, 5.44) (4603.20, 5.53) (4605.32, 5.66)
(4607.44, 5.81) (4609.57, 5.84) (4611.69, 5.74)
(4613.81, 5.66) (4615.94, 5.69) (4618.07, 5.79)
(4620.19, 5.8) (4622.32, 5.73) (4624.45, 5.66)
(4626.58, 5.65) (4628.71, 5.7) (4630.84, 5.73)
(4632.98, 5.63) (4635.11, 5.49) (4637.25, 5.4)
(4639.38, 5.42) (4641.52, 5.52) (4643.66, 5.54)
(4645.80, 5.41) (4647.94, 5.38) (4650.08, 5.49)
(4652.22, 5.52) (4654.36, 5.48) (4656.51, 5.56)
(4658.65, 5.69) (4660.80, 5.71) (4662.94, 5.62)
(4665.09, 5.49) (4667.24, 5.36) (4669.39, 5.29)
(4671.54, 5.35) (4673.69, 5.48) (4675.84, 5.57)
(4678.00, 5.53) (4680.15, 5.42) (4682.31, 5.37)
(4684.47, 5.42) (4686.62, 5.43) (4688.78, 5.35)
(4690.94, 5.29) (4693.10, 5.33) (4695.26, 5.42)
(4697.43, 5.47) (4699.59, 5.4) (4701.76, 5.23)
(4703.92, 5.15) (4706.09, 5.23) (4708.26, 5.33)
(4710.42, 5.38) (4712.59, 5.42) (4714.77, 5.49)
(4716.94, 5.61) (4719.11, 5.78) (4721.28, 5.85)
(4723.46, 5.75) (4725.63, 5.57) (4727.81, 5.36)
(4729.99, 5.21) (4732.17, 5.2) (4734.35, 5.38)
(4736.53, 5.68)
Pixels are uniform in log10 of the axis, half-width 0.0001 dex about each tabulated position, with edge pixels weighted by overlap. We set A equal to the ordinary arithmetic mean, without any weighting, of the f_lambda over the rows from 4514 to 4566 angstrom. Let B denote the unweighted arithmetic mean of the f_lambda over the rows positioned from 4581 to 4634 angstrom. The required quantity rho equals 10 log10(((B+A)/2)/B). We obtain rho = -0.13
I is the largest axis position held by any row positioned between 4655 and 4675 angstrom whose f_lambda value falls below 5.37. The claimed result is 4671.54 angstrom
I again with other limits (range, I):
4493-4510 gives 4500.49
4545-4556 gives 4554.70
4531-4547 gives 4546.32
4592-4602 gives 4598.96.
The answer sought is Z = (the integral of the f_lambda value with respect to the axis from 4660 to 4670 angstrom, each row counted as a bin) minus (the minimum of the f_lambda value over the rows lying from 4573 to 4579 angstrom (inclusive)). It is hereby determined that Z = 49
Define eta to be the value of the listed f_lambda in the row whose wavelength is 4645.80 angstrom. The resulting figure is 5.41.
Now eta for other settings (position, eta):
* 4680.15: 5.42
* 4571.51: 5.73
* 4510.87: 5.84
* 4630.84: 5.73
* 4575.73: 5.6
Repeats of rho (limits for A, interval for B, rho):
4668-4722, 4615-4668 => -0.06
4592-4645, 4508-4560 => 0.12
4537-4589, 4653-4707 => 0.00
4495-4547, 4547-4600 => -0.03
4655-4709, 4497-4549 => 0.03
